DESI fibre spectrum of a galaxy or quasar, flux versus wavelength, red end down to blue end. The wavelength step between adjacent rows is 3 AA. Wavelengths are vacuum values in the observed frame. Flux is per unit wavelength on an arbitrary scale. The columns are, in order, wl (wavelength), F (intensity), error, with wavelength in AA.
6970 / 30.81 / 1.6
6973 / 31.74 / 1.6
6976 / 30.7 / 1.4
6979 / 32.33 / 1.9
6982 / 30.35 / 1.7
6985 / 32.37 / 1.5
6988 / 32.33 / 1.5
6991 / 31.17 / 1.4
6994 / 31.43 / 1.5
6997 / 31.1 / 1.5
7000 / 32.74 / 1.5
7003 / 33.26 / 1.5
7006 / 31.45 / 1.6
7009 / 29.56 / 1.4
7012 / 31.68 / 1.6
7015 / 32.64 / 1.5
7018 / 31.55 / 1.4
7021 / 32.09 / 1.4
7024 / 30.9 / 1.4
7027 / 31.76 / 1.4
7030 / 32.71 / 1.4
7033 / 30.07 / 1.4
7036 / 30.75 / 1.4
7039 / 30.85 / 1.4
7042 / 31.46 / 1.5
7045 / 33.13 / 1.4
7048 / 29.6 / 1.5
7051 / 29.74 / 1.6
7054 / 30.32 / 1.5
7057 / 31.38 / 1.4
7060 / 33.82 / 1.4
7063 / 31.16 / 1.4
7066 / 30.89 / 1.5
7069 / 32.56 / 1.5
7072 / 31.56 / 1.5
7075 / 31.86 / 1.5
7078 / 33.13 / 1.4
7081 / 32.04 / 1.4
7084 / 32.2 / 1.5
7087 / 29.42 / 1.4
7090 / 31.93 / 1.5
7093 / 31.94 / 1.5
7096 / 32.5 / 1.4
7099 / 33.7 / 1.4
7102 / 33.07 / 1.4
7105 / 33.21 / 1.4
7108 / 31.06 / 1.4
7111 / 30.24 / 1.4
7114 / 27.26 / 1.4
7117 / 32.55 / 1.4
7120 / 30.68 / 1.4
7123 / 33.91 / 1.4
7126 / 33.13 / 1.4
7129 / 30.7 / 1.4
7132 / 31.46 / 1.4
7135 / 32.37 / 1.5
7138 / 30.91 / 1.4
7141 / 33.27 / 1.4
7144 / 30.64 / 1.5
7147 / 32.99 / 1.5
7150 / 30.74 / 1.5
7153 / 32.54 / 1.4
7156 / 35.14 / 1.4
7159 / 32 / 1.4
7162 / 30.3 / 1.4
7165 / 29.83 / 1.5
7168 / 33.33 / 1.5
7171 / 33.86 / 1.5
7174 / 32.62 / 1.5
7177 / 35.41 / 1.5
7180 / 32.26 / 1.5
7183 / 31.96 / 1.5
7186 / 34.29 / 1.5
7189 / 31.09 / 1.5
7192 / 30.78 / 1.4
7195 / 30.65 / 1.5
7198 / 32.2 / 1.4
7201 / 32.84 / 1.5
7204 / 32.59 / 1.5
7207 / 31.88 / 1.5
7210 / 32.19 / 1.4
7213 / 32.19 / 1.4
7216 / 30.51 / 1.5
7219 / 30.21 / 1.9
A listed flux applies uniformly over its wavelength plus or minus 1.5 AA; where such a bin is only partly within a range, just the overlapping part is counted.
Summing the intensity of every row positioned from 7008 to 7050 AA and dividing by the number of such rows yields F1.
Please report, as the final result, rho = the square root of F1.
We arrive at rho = 5.60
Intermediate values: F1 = 31.3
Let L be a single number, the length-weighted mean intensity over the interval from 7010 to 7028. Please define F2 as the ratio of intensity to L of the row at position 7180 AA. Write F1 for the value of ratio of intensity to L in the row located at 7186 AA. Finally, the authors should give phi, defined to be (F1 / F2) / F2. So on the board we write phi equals 1.04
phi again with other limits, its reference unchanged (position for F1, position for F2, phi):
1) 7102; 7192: 1.11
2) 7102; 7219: 1.15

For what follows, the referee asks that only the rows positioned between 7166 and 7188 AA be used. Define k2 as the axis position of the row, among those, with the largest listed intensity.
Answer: 7177 AA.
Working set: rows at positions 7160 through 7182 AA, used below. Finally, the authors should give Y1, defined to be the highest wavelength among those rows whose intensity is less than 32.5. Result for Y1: 7180 AA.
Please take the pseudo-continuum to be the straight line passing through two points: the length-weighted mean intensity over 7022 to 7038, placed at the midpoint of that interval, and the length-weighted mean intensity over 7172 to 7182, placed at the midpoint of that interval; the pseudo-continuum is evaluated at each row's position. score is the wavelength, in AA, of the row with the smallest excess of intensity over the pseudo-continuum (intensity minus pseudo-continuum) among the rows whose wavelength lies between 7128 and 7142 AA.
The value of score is 7129 AA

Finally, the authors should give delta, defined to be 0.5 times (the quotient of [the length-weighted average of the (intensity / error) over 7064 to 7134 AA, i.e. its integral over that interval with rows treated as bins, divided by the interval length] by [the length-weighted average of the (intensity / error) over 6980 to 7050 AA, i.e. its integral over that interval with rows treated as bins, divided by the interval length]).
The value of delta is 0.518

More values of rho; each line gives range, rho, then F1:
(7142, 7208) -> 5.68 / 32.3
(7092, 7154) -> 5.64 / 31.9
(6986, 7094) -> 5.62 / 31.6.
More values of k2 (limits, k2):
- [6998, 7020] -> 7003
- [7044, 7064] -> 7060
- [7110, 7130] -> 7123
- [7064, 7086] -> 7078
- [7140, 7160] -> 7156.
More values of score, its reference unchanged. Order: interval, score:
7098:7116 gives 7114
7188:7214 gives 7195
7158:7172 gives 7165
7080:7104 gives 7087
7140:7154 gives 7144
